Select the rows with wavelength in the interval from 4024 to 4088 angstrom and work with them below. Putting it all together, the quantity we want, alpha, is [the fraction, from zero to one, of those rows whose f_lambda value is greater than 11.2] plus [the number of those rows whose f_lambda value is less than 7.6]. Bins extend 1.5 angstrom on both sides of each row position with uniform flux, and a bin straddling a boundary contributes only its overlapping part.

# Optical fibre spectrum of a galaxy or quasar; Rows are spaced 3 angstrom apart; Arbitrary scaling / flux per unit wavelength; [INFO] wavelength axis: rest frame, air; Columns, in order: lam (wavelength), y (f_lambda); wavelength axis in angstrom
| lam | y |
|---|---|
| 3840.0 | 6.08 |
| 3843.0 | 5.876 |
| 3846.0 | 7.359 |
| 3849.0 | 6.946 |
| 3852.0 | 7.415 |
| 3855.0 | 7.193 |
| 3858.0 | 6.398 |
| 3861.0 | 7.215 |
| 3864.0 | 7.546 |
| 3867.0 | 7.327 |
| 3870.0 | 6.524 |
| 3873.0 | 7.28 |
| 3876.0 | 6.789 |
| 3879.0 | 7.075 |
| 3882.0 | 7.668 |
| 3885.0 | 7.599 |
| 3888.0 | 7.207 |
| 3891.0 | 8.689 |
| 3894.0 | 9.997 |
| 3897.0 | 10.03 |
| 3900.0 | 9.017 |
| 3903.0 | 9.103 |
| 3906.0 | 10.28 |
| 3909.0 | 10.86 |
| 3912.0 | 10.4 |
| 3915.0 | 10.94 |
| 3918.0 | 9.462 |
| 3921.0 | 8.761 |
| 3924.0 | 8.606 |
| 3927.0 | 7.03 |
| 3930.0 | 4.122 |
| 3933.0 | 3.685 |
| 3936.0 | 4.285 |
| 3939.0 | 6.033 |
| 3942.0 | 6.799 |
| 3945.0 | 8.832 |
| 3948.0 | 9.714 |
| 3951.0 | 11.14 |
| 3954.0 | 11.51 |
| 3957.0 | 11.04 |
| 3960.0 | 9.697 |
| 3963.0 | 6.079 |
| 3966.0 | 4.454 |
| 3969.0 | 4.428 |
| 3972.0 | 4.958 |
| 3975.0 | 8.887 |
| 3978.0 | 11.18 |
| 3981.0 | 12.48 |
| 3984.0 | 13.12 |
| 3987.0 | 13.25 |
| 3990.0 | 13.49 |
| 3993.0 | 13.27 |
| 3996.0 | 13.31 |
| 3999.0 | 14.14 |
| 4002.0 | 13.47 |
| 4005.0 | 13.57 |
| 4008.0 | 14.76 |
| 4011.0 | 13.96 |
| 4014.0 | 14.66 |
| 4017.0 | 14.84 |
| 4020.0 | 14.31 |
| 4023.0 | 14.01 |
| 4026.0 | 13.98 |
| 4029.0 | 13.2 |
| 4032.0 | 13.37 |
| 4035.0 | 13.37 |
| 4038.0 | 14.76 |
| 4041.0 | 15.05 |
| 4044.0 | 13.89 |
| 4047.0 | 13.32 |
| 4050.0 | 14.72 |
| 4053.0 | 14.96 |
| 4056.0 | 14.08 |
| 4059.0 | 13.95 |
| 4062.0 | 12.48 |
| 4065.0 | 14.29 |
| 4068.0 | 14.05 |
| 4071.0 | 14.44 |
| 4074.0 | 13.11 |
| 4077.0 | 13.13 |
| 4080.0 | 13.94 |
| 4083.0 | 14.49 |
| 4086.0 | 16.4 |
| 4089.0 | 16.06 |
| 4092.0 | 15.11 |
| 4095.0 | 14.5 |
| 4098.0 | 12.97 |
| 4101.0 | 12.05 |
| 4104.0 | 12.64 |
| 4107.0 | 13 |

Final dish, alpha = 1.0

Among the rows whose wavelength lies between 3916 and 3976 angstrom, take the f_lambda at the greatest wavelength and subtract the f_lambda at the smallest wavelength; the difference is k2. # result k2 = -0.6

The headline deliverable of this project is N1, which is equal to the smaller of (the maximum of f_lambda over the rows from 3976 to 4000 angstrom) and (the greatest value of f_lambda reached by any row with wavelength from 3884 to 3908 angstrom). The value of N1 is 10.3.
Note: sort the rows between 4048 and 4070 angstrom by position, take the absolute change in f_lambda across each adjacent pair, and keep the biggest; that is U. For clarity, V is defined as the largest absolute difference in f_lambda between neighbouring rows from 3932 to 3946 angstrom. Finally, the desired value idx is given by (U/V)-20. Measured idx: -19.1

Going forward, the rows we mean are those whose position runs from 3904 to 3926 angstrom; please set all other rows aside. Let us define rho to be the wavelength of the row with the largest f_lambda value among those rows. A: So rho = 3915.0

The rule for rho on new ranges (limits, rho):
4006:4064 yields 4041.0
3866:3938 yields 3915.0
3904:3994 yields 3990.0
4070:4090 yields 4086.0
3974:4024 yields 4017.0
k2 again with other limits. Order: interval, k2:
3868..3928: 0.5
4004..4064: -1.1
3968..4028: 9.6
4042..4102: -1.8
